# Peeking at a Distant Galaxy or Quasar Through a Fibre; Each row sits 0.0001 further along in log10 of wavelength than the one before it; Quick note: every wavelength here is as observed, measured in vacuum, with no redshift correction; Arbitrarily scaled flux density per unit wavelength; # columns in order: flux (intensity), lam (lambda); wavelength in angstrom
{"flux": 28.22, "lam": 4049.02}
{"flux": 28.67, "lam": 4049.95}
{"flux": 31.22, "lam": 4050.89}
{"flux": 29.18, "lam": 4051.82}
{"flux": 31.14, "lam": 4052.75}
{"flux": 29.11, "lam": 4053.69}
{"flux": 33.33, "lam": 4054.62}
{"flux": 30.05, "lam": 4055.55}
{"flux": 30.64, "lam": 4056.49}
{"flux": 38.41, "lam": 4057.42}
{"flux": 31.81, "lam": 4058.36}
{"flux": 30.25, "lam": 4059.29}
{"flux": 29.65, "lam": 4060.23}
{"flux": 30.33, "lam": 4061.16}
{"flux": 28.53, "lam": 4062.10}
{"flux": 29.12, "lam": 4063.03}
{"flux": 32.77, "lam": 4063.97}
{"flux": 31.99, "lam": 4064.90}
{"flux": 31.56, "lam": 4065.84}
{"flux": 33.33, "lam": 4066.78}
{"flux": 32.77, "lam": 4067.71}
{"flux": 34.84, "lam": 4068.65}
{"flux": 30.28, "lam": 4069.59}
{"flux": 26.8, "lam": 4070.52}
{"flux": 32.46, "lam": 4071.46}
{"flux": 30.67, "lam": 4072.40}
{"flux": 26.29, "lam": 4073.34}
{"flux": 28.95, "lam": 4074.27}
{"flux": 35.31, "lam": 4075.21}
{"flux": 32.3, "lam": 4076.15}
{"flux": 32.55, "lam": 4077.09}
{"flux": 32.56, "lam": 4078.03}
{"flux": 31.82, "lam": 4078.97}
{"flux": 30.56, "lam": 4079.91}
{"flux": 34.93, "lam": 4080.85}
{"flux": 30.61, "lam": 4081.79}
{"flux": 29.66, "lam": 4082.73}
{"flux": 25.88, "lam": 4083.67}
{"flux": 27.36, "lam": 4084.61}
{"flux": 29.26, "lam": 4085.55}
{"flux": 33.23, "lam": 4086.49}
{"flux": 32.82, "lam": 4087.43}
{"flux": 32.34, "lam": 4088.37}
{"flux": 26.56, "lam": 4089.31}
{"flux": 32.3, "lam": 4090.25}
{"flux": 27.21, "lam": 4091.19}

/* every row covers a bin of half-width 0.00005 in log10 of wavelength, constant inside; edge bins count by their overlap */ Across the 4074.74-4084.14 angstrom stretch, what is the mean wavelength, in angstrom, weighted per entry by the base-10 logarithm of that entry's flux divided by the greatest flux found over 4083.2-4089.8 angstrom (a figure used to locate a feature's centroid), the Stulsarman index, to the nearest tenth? 4082.6 angstrom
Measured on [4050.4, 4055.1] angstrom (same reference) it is 4052.4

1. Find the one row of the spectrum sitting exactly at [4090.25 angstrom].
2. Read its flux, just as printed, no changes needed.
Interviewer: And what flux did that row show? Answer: 32.3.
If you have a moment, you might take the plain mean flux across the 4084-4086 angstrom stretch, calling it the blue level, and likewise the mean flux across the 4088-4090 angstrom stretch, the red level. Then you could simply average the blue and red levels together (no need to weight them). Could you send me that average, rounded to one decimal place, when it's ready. 28.9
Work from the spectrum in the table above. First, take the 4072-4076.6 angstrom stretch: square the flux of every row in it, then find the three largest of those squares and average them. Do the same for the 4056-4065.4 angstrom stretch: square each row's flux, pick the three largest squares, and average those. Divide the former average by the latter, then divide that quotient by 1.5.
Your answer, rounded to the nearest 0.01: 0.60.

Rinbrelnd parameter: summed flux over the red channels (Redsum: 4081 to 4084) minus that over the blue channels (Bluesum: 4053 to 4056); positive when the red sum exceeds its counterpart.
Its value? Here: -6.3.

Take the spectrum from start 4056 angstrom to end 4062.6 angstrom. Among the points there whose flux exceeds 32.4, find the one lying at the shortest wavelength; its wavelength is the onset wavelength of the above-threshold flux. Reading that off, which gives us 4057.42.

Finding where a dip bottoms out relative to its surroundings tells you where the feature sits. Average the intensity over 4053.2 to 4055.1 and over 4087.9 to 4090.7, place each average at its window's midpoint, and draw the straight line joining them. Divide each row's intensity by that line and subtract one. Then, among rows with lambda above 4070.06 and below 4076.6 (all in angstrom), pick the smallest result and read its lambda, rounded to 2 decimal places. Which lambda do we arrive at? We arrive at 4073.34 angstrom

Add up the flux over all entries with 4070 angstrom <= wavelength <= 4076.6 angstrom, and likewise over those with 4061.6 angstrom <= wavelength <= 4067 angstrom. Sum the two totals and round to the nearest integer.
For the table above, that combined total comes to 400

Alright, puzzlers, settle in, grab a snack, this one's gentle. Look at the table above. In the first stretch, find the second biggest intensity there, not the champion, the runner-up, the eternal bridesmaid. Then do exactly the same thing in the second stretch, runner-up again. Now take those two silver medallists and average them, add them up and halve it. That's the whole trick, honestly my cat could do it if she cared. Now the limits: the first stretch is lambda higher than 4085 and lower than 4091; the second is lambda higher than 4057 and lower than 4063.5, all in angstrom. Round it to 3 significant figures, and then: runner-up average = 32.3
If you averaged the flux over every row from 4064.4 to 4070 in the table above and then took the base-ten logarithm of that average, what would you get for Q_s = 1.51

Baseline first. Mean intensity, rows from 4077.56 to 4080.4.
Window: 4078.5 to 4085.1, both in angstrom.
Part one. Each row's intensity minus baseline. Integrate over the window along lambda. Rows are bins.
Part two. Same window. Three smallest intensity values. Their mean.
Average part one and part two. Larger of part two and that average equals 27.6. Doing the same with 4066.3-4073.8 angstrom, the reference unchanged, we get 27.8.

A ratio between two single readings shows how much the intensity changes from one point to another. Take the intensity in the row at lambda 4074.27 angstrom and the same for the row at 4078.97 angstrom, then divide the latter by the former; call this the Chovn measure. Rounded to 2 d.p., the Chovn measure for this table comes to 1.10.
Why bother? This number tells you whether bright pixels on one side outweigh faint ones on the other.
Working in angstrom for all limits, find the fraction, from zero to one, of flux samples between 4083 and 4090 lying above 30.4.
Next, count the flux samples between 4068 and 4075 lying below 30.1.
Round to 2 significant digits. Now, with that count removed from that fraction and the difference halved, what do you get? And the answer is -1.3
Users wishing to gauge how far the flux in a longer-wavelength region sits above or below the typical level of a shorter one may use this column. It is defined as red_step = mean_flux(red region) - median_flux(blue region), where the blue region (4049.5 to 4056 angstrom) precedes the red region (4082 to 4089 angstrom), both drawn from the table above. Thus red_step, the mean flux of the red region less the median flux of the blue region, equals 0.0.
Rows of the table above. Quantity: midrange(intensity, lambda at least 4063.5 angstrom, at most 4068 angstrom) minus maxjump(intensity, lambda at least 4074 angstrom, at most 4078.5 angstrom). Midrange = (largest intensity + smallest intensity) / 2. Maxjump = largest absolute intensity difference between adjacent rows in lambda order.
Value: 26.1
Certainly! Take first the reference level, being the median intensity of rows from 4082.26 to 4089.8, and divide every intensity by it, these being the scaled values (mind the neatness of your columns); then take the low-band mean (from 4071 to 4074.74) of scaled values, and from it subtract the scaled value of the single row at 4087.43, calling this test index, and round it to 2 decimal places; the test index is -0.11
